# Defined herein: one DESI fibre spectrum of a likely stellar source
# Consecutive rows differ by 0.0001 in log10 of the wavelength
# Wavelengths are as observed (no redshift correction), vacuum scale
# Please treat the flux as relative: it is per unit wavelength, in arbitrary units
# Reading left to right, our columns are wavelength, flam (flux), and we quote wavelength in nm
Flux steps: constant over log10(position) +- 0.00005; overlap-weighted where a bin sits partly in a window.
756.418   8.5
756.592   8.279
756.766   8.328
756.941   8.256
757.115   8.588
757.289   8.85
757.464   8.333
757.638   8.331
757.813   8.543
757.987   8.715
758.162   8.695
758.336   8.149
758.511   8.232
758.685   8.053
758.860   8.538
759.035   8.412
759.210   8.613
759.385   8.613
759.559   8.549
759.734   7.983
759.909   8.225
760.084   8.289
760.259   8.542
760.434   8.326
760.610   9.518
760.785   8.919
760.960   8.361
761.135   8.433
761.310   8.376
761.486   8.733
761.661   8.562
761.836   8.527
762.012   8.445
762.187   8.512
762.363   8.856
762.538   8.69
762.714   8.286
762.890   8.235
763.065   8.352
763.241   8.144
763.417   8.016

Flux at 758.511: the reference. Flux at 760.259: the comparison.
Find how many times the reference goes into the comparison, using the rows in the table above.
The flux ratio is 1.038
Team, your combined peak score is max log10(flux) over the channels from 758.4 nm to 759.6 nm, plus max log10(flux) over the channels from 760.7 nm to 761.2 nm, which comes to 1.89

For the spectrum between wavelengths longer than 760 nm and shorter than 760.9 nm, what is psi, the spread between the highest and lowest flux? 1.23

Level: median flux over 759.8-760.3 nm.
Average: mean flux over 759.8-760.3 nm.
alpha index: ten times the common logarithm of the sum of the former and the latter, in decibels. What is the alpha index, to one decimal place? 12.2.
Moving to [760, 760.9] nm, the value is 12.4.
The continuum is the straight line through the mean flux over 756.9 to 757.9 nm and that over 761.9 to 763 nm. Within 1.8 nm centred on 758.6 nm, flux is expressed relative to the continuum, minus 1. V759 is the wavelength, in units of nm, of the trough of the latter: 758.685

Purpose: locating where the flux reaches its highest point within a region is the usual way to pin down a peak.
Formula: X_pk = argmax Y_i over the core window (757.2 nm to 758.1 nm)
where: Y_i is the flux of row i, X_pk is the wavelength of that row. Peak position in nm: 757.289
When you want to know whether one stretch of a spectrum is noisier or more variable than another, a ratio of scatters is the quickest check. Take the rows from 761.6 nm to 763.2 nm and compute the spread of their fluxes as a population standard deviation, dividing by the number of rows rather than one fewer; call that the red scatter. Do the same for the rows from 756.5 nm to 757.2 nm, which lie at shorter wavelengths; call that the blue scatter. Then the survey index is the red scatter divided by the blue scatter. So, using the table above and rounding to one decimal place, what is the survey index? 1.4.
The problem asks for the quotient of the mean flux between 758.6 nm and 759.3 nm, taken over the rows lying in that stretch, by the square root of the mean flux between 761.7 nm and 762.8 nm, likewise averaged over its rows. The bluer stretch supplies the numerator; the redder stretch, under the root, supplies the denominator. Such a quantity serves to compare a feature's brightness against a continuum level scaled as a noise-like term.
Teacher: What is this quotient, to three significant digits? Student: 2.87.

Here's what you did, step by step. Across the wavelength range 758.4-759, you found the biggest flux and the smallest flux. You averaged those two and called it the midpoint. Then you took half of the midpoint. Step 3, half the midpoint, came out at 4.15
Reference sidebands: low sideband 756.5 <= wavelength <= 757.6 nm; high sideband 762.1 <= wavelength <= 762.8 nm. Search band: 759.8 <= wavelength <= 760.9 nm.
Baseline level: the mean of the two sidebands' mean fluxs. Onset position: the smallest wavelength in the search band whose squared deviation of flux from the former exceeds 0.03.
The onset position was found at 759.909 nm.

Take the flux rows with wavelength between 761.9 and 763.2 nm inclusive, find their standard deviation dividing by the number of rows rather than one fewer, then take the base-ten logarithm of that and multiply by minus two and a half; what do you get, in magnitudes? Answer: 1.71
